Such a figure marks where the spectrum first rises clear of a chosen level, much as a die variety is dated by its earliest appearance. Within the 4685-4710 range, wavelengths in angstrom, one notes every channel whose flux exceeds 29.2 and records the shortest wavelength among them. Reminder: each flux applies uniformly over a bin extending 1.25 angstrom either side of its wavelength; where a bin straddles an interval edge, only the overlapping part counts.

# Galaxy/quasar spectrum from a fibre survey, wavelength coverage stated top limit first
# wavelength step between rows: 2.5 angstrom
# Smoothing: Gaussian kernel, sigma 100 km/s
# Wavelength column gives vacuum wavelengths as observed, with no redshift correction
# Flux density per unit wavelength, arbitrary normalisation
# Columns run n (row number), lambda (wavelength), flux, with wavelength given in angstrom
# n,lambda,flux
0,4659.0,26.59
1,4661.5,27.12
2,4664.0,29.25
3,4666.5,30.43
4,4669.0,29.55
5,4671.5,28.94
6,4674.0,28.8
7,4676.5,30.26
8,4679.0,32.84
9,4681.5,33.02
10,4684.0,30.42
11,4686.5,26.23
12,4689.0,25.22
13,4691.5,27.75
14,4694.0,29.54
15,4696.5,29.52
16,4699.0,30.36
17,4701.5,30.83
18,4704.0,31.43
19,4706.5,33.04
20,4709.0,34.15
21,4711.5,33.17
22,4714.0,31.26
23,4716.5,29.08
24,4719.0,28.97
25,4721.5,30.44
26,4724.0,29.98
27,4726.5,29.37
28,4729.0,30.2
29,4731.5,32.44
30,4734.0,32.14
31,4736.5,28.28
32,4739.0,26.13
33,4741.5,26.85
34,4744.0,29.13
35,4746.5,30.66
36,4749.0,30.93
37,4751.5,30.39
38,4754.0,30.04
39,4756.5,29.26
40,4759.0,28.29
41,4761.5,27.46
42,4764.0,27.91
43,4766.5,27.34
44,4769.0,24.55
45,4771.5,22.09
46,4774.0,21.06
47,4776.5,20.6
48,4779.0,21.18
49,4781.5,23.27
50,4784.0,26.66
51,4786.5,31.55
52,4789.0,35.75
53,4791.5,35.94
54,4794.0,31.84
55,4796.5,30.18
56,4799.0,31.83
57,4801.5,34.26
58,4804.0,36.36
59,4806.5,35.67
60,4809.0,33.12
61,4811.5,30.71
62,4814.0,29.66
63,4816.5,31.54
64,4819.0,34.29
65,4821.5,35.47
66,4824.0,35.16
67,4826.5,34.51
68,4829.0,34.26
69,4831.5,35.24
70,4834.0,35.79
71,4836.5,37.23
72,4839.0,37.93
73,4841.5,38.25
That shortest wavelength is 4694.0 angstrom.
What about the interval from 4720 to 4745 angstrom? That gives 4721.5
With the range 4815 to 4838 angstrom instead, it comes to 4816.5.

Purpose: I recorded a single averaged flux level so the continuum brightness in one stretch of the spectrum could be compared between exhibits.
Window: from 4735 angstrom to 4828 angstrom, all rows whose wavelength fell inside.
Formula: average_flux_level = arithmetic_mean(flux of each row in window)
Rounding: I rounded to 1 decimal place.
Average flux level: 29.7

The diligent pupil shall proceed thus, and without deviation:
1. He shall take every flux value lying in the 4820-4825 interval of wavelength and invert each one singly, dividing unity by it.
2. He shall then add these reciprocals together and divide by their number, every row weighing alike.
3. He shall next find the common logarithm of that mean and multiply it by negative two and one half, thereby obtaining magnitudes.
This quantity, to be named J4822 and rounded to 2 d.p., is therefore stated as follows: 3.87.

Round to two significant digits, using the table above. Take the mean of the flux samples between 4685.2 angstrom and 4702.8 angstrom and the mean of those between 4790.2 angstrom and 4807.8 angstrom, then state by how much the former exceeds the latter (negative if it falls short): -5.2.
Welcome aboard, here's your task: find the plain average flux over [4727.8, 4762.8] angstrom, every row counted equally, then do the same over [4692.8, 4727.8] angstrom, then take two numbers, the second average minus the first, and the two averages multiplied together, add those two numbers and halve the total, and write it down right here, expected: 454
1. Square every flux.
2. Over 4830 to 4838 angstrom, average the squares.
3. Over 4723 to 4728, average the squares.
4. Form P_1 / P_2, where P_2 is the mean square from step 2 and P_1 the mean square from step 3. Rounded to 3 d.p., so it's 0.676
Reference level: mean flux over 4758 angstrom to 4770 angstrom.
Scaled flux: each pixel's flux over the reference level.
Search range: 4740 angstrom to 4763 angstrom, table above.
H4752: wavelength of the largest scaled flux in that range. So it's 4749.0 angstrom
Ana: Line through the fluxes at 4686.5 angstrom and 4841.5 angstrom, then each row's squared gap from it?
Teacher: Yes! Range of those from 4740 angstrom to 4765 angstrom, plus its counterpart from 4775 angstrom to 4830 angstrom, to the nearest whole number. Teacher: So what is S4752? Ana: 180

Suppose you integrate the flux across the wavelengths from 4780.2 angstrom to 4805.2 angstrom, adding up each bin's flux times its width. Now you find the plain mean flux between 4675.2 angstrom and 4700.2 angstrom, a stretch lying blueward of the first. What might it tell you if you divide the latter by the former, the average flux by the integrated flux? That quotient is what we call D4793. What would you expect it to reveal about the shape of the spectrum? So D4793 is 0.0372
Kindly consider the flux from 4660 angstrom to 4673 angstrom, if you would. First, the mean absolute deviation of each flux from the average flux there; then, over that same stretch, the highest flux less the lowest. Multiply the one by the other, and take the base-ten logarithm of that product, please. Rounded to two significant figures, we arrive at 0.43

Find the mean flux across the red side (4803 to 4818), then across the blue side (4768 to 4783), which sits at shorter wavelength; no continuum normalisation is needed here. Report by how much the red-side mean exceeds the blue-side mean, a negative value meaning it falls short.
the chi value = 11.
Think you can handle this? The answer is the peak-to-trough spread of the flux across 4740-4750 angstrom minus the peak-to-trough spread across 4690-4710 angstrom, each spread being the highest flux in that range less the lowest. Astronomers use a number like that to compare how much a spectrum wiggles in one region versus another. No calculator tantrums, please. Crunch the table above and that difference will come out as -2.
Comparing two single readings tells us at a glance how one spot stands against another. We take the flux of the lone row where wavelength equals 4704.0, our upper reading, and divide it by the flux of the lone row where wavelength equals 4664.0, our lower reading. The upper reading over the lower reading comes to 1.07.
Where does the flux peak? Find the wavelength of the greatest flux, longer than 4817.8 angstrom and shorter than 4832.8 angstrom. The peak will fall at 4821.5 angstrom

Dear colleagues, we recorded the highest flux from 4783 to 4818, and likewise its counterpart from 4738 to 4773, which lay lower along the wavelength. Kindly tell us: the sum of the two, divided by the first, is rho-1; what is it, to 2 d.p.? 1.85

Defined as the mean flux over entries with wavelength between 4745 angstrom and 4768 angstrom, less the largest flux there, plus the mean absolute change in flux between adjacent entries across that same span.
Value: -1.2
